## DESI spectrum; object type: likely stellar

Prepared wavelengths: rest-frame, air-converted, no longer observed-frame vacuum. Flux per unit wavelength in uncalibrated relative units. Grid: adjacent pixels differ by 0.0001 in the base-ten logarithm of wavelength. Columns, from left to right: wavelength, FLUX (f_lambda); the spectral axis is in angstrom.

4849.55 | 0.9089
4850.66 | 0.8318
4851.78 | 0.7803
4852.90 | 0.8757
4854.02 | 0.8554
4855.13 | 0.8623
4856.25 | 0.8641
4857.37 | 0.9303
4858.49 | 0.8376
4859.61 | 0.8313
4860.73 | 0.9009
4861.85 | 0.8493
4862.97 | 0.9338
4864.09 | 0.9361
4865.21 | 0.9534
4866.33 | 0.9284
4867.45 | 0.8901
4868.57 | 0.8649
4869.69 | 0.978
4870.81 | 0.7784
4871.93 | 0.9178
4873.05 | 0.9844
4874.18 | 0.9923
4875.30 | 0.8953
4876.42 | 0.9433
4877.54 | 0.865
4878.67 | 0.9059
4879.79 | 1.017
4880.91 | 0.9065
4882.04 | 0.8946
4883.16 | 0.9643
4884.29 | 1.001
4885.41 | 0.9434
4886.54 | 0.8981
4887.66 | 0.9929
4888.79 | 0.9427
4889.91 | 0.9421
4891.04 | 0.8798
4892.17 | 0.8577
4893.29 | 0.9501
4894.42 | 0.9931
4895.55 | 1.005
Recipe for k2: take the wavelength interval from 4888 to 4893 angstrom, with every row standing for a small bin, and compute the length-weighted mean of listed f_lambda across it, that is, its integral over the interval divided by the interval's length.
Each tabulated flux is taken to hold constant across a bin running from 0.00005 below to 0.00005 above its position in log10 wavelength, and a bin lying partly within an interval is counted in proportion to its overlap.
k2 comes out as 0.912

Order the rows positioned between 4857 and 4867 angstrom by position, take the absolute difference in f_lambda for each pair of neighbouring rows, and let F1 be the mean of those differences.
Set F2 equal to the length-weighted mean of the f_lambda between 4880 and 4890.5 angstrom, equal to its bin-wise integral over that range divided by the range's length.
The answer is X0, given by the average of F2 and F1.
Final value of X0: 0.494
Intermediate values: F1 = 0.044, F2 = 0.945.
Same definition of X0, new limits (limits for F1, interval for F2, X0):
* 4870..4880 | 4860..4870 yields 0.493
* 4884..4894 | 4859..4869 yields 0.476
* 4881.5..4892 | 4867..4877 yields 0.485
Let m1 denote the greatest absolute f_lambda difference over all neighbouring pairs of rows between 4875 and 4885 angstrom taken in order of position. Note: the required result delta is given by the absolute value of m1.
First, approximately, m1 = 0.111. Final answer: 0.111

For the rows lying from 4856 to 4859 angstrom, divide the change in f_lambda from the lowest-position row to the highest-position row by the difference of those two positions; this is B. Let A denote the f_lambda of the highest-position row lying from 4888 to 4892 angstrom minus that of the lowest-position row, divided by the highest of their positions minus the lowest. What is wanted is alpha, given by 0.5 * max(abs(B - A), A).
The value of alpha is 0.0081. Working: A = -0.028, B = -0.01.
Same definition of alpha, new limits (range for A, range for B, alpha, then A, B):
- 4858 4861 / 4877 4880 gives 0.0196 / 0.028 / 0.07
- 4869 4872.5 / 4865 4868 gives 0.0007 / -0.027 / -0.03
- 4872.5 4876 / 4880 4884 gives 0.0326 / -0.040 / 0.03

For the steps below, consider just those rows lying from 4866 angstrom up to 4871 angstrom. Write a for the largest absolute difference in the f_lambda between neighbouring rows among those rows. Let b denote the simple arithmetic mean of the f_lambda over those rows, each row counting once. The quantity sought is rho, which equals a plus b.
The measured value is 1.09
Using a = 0.200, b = 0.888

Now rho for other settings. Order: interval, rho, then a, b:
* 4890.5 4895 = 1.01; 0.092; 0.920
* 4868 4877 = 1.12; 0.200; 0.919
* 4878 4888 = 1.06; 0.111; 0.947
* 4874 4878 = 1.02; 0.097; 0.924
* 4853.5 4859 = 0.96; 0.093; 0.870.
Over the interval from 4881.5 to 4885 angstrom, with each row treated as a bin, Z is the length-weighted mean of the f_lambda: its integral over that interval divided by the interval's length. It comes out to 0.95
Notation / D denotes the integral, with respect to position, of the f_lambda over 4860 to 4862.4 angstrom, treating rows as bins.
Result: 2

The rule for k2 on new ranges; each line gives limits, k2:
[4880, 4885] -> 0.947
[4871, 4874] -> 0.934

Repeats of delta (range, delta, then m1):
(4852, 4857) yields 0.020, 0.020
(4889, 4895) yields 0.092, 0.092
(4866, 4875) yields 0.200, 0.200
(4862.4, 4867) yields 0.025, 0.025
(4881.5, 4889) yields 0.095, 0.095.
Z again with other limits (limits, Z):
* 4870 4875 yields 0.92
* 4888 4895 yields 0.93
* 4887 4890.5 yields 0.96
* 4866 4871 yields 0.89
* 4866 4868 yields 0.91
